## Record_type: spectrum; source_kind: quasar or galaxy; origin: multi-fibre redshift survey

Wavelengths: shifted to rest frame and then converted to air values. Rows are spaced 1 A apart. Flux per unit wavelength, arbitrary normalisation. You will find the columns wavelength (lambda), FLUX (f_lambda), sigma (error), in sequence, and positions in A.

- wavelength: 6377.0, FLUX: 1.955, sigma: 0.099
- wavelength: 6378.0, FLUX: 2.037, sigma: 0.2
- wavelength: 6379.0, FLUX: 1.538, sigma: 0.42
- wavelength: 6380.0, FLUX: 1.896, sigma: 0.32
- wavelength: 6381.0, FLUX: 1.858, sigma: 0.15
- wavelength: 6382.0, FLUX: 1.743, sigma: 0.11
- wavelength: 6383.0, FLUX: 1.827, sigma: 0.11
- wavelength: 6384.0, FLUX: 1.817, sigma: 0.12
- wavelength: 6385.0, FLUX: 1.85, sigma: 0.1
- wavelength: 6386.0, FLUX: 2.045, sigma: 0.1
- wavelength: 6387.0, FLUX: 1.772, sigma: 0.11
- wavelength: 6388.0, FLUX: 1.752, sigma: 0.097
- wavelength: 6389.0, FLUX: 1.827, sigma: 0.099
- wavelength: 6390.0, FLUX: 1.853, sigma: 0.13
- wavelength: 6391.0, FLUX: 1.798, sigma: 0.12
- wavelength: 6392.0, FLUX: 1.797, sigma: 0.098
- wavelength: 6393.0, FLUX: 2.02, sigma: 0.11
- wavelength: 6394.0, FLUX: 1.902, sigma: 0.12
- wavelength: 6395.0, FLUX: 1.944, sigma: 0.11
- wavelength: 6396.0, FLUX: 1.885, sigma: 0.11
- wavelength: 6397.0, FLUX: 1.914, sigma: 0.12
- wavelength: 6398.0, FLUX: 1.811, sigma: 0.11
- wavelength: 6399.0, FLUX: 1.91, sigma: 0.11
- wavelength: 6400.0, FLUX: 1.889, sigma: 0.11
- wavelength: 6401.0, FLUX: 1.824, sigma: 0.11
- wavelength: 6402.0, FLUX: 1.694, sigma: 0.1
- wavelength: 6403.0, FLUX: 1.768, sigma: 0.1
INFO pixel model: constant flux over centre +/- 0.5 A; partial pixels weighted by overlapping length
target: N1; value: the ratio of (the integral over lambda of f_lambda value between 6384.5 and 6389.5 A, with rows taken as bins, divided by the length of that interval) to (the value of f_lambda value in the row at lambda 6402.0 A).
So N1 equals 1.09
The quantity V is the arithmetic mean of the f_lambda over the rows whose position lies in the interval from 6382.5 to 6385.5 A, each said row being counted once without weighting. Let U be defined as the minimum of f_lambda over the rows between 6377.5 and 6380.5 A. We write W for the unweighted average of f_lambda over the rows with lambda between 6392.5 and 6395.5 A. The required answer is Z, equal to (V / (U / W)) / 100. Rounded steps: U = 1.538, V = 1.83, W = 1.96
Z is 0.0233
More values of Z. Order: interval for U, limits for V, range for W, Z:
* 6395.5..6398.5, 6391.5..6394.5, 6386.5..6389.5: 0.0188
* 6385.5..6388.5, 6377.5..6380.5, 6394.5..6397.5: 0.0199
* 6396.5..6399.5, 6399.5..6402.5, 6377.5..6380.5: 0.0181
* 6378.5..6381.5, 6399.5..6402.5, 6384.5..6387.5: 0.0221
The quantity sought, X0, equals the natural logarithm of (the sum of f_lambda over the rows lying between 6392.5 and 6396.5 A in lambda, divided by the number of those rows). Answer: 0.662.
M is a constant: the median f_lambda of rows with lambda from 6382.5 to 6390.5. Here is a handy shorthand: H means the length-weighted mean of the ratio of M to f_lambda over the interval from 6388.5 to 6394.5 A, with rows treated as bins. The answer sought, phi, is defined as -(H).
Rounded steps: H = 0.98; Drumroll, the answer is -0.98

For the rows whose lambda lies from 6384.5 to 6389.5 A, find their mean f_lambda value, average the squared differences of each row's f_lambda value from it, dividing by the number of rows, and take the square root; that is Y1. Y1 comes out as 0.104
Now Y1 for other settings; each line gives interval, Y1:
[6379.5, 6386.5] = 0.086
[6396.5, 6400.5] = 0.042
